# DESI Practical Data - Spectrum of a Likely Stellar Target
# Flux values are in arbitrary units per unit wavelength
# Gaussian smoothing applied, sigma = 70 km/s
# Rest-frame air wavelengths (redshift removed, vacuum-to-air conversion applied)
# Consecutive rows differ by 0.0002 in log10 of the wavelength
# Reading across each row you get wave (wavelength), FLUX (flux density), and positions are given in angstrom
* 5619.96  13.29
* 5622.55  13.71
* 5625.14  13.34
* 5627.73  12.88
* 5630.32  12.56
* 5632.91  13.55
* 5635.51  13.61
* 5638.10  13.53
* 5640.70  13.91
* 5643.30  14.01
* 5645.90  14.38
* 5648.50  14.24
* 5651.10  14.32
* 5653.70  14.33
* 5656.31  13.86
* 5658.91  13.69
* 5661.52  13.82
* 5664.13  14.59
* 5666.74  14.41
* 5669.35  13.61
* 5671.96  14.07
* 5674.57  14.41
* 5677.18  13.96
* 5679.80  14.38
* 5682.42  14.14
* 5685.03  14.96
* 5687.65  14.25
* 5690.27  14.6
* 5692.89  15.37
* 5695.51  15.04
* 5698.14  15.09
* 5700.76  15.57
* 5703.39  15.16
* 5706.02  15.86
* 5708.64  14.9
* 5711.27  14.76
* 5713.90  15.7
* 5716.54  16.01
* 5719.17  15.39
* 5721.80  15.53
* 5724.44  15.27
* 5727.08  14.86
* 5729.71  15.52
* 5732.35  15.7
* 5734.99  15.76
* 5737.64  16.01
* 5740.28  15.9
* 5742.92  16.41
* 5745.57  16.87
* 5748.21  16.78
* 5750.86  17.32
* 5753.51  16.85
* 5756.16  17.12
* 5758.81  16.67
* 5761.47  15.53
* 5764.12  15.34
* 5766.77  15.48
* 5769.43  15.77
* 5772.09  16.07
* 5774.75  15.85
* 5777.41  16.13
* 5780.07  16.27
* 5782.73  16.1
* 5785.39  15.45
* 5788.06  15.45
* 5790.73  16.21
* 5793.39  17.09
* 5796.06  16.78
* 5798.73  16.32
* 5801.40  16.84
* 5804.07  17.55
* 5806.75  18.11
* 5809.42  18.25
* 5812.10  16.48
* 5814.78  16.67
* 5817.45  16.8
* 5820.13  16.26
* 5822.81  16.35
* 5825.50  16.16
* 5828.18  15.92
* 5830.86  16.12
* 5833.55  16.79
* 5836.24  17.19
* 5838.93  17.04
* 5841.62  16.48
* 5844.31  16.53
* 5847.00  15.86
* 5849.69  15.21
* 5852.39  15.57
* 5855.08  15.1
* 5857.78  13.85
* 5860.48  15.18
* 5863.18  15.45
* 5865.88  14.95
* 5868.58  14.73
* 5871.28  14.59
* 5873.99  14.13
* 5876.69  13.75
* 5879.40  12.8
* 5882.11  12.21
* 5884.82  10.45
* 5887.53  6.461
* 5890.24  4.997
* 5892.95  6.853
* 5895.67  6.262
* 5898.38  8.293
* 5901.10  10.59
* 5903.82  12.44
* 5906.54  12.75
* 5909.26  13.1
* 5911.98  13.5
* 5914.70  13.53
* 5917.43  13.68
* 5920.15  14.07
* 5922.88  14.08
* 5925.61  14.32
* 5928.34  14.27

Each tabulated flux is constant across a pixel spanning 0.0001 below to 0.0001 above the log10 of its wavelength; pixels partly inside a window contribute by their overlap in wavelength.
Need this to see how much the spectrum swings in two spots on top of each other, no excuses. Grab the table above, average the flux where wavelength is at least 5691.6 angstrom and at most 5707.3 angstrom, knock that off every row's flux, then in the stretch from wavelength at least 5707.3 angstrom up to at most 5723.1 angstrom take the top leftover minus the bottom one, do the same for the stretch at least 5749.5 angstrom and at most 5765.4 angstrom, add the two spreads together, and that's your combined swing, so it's 3.2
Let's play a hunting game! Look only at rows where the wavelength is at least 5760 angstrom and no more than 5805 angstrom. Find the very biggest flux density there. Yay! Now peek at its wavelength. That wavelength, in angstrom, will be 5804.07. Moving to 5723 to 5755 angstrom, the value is 5750.86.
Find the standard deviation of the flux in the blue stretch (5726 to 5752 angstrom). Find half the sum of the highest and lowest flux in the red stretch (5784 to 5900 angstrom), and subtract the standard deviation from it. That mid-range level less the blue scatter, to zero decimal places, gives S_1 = 11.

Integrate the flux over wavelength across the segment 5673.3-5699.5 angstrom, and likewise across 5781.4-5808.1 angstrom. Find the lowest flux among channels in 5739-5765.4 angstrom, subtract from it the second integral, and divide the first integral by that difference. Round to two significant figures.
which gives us -0.90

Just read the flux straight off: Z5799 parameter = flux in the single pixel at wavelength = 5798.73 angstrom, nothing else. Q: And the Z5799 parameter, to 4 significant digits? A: 16.32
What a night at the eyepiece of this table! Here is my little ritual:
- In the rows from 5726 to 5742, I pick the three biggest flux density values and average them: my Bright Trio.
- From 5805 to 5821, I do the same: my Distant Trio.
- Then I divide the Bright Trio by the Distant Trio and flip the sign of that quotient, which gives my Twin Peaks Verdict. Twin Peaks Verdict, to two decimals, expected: -0.90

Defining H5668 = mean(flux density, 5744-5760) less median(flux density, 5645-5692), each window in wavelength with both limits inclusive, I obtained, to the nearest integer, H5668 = 3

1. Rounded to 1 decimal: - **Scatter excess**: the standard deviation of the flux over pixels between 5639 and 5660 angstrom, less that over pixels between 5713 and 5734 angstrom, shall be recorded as -0.1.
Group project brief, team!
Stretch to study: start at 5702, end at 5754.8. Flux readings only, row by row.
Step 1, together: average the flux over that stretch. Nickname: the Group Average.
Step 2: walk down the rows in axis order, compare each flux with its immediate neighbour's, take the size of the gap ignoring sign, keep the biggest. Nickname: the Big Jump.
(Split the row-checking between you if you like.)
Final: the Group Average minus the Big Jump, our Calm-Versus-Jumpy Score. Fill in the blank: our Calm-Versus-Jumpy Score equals 14.9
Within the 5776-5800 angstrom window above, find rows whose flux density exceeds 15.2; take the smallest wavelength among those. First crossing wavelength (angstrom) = 5777.41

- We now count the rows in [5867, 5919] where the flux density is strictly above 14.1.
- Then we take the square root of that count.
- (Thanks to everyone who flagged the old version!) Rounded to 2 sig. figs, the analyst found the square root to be 1.7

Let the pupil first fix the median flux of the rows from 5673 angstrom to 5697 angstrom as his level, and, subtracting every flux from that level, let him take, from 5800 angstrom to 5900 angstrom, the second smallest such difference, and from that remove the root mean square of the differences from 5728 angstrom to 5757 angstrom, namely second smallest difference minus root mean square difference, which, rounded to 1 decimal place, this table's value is -5.8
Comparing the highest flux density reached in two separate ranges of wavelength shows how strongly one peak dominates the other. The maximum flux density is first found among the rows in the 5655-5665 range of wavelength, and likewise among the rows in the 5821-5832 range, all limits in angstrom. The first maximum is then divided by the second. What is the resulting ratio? 0.89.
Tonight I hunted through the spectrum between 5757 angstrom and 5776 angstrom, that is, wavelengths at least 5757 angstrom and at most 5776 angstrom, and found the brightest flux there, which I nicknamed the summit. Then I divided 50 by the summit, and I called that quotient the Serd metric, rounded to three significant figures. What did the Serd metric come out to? 3.00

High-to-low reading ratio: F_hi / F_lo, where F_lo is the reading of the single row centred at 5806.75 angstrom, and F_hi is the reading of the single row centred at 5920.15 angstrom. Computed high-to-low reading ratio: 0.78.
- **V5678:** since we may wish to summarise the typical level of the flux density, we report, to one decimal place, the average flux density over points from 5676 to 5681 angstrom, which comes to 14.2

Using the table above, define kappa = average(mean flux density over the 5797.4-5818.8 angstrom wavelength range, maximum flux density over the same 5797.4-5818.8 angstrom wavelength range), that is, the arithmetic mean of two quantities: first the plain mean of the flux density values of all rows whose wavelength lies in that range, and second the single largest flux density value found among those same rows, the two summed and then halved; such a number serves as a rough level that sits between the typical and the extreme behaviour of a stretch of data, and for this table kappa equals 17.7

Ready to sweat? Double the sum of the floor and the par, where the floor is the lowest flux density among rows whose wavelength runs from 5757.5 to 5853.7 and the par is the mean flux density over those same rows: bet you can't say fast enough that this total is 63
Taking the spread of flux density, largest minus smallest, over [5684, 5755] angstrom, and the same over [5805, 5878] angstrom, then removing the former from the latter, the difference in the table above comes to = 1.4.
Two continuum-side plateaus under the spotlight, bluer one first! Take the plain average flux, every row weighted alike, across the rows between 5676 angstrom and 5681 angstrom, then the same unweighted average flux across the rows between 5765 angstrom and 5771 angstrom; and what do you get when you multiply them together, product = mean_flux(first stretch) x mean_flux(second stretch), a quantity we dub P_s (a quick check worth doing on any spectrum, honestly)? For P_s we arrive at 221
